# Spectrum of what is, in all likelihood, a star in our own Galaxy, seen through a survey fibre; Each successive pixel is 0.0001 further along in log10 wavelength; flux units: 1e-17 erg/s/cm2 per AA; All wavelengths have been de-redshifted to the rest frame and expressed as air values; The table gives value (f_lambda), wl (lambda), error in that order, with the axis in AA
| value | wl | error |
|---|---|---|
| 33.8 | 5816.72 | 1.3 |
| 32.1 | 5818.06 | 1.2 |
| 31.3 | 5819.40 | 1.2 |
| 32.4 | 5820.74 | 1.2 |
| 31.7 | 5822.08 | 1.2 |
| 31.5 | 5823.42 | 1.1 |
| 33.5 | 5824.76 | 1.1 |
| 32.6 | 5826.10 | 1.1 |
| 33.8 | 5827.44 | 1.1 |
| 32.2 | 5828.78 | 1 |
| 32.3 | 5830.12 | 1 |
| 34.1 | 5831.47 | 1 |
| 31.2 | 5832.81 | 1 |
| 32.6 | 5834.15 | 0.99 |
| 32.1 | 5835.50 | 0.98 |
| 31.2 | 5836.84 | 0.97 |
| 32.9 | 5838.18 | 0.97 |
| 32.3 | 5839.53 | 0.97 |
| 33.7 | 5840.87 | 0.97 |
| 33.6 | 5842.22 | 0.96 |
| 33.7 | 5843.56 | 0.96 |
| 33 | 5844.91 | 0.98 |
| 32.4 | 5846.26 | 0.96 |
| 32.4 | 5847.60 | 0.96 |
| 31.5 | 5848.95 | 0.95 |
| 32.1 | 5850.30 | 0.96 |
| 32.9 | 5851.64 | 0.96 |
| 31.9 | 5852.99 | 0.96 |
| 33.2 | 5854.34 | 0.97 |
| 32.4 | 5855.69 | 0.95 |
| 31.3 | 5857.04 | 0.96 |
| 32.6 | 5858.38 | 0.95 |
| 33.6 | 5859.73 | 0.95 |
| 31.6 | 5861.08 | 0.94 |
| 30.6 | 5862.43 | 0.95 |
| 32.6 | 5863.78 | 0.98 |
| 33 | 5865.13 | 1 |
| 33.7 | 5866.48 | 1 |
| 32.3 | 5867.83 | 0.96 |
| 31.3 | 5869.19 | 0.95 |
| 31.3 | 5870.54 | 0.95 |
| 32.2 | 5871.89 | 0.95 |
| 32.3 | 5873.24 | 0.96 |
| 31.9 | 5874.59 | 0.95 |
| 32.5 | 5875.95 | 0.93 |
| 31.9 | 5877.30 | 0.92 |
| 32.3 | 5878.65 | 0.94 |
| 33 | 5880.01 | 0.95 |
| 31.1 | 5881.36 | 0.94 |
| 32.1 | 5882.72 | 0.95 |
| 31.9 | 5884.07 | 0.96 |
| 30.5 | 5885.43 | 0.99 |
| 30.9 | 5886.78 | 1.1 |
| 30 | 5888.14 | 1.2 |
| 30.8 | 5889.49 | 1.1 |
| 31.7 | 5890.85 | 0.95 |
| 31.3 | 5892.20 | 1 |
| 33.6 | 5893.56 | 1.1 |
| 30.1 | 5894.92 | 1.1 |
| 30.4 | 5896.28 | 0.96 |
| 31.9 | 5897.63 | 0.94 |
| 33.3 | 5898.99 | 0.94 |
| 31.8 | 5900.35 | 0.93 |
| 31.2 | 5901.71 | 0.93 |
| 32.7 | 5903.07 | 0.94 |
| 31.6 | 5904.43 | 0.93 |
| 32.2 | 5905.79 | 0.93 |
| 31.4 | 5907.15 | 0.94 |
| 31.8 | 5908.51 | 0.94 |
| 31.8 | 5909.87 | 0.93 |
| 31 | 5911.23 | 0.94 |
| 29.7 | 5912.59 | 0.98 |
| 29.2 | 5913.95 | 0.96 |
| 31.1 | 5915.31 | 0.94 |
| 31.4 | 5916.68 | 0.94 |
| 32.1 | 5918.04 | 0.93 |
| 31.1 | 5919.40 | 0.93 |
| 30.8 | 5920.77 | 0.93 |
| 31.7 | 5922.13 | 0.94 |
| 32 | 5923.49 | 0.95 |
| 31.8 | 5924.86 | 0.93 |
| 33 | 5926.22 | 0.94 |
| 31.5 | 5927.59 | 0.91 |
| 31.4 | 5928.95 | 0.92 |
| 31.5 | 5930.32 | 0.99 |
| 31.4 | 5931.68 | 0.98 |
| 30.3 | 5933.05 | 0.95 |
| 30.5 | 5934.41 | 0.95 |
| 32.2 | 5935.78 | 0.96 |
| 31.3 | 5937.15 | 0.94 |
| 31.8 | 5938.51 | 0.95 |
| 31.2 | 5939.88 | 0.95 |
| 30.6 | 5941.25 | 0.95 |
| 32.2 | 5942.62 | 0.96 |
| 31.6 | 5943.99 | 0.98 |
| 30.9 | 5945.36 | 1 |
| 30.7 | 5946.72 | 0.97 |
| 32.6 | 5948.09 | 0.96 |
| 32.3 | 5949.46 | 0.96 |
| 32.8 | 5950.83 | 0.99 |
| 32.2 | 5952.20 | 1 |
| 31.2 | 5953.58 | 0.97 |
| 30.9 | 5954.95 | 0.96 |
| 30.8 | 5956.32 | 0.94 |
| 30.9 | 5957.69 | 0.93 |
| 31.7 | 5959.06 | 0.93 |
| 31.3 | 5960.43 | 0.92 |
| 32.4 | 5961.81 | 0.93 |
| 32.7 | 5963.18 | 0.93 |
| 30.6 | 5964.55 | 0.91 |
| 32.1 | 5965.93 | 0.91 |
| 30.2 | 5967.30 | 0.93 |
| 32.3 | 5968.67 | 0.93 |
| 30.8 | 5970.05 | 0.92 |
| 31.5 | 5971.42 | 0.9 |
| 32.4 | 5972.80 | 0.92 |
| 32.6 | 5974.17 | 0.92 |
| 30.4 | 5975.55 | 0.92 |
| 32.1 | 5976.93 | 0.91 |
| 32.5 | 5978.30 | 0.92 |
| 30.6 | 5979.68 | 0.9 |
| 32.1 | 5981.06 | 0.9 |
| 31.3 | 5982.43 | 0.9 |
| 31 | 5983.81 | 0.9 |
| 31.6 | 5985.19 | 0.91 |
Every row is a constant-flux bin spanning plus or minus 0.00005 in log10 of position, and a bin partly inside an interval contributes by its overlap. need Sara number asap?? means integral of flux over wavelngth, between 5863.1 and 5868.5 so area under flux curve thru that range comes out 178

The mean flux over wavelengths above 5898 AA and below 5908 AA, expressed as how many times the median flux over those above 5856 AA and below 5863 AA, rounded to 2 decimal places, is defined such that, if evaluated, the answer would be 1.01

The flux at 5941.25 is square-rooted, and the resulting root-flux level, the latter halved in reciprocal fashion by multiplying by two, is 11.1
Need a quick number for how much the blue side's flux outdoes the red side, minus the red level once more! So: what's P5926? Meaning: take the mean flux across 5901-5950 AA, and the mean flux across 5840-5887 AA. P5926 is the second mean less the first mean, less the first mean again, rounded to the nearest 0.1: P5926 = -30.6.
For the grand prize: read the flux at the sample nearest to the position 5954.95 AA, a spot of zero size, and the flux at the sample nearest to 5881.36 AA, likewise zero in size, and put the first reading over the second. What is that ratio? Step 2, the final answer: 0.99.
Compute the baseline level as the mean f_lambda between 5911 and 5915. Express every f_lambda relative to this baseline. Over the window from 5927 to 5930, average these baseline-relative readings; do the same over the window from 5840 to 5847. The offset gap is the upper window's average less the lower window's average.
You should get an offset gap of -1.8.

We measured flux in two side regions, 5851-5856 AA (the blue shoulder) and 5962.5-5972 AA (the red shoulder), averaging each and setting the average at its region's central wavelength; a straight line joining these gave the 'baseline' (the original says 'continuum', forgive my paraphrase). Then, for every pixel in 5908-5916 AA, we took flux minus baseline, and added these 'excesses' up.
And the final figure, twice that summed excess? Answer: -15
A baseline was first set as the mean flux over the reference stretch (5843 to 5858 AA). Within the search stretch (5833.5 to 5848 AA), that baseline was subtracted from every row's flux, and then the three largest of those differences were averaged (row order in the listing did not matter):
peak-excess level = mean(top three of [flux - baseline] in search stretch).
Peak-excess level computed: 1.2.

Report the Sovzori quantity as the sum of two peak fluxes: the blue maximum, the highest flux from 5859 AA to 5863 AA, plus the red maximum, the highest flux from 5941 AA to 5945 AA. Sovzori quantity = 65.8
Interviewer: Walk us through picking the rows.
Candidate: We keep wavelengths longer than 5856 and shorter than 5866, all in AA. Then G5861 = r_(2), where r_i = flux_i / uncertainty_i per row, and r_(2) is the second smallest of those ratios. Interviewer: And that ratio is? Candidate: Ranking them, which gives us 32.6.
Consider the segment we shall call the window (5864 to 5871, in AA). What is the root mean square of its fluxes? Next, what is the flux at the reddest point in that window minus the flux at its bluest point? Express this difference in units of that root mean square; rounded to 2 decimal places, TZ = -0.05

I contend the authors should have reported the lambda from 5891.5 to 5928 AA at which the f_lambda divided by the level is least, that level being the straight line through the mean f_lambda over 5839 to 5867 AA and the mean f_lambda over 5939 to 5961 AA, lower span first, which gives 5913.95 AA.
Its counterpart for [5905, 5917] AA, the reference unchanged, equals 5913.95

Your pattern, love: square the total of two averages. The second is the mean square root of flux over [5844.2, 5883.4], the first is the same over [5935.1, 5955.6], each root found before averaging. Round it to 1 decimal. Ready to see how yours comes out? 127.7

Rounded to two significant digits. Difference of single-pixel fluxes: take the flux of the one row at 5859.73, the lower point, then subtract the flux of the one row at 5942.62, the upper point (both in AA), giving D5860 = 1.4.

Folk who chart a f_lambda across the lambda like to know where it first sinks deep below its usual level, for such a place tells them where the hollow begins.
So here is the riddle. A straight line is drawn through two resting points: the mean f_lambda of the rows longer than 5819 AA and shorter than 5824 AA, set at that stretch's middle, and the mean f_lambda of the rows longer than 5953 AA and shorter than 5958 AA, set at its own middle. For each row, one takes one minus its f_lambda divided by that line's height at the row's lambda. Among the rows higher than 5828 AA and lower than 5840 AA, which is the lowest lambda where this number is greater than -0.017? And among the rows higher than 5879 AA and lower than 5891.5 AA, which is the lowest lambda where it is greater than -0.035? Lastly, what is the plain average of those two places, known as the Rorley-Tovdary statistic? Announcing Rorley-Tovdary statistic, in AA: 5855.1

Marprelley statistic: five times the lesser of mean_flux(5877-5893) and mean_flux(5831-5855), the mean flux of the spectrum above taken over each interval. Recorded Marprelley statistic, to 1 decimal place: 157.3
